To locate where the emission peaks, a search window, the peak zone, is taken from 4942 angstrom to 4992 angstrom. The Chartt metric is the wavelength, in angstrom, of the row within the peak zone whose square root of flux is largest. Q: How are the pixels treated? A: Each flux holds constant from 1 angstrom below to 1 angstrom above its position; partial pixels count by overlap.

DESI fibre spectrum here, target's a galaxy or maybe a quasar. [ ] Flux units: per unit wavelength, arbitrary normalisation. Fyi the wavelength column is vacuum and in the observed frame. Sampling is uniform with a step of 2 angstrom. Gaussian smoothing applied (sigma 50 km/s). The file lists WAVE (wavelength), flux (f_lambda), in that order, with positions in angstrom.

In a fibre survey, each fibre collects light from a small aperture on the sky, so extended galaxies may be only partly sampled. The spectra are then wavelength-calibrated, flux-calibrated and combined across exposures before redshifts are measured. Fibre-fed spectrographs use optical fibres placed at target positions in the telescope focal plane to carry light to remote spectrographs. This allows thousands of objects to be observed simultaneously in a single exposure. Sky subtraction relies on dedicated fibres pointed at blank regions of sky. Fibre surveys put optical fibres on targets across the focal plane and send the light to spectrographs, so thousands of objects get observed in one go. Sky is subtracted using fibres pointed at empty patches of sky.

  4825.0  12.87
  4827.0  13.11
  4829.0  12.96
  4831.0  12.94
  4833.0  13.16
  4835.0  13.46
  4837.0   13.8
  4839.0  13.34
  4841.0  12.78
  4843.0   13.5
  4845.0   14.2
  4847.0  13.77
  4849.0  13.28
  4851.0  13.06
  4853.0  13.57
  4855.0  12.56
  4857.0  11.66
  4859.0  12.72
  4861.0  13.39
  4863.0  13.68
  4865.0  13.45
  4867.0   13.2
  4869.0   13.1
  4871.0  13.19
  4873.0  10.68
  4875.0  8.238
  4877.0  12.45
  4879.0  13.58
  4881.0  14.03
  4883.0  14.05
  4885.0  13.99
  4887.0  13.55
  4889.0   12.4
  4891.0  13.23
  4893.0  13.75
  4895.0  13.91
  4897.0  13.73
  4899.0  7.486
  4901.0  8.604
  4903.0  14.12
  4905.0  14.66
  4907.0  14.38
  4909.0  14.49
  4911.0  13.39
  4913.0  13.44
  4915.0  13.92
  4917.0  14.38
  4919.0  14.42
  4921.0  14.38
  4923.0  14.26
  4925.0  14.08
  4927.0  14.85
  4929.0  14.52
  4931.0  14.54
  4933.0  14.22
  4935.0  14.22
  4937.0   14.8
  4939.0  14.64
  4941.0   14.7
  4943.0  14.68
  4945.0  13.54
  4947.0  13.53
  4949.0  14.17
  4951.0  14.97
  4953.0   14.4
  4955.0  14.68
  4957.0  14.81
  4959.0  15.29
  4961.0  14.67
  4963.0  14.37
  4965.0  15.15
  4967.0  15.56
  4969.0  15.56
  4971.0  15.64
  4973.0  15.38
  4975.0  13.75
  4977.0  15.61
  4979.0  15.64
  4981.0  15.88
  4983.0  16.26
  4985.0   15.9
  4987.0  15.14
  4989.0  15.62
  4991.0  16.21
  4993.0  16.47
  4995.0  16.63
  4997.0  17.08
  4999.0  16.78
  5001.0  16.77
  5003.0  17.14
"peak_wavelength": 4983.0 angstrom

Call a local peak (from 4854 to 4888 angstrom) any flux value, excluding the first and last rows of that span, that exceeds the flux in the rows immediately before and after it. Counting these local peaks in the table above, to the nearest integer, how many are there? 3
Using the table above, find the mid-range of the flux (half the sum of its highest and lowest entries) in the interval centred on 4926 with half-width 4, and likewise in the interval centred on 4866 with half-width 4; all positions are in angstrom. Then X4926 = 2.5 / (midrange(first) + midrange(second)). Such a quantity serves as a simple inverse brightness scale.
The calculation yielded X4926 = 0.0898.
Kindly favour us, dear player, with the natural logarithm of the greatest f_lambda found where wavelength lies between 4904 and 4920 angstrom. 2.69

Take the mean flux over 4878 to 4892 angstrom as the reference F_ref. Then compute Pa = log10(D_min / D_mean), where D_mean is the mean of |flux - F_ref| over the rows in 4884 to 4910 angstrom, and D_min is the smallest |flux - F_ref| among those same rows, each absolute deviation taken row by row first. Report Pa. -2.7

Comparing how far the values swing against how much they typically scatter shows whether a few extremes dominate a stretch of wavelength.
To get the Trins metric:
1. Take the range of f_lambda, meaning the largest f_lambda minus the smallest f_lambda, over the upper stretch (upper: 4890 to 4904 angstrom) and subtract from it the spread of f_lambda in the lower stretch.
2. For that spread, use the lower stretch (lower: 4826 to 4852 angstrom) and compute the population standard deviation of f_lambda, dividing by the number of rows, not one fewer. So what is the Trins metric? 6.2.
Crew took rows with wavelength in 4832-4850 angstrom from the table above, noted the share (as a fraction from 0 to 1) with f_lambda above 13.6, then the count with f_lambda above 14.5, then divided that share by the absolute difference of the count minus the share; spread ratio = 1.0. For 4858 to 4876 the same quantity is 1.0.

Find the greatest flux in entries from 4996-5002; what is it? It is 17.08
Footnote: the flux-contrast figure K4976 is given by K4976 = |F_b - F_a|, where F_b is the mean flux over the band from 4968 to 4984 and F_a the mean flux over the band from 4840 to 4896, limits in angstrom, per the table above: 2.4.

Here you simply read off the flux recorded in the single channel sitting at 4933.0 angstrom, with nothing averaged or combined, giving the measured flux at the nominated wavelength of 14.22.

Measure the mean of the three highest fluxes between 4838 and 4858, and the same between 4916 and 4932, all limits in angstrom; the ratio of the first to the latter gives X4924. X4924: 0.946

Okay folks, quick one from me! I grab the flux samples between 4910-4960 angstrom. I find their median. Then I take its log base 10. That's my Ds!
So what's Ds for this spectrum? 1.16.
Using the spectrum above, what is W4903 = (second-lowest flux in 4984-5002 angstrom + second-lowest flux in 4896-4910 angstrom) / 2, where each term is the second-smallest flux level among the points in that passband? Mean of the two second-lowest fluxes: 12.1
